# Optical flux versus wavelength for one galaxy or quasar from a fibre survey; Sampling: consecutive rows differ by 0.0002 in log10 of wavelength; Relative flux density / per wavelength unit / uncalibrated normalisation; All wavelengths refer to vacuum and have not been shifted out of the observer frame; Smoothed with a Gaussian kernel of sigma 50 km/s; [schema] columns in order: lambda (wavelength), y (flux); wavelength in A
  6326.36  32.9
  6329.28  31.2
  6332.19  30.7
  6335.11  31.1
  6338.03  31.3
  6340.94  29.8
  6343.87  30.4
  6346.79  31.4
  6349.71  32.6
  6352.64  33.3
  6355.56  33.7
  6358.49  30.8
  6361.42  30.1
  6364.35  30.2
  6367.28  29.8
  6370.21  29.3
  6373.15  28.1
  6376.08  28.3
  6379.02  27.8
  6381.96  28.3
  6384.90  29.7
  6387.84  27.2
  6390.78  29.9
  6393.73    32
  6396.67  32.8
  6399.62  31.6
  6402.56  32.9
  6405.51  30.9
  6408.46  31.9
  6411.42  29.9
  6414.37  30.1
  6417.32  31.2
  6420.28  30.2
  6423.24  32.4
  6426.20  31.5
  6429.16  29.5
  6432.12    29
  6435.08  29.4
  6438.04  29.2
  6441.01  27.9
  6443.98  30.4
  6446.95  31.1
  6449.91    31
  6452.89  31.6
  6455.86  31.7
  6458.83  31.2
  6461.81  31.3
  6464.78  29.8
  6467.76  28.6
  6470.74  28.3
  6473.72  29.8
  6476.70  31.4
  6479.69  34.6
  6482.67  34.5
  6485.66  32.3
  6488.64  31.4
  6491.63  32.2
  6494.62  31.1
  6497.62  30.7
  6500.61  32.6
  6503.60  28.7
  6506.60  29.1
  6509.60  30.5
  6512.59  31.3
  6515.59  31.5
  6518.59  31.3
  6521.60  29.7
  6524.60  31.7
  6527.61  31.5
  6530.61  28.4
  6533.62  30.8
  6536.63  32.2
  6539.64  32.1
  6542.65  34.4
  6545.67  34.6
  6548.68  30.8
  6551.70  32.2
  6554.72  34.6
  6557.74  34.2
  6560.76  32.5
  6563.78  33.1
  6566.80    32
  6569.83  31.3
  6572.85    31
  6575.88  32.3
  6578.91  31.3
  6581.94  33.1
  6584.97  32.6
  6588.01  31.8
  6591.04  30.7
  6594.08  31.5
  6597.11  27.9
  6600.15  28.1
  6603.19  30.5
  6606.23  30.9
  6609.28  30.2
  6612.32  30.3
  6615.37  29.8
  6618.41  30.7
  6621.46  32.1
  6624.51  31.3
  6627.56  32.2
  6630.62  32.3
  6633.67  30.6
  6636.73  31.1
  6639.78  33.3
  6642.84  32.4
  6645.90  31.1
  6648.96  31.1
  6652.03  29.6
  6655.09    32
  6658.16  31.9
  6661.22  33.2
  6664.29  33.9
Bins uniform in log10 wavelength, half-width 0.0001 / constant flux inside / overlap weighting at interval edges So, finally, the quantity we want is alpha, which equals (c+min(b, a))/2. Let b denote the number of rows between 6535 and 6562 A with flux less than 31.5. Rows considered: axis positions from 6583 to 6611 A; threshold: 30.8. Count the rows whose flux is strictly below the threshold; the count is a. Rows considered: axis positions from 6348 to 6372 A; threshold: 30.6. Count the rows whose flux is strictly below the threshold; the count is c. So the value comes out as 2.5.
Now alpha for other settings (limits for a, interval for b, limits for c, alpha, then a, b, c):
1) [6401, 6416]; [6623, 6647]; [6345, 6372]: 3.0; 2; 4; 4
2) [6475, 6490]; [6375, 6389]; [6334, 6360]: 1.0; 0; 5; 2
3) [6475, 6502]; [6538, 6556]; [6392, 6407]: 0.5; 1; 1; 0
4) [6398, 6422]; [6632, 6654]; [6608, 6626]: 3.0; 3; 5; 3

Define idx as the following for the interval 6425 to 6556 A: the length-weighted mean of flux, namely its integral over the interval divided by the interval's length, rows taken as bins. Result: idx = 31.1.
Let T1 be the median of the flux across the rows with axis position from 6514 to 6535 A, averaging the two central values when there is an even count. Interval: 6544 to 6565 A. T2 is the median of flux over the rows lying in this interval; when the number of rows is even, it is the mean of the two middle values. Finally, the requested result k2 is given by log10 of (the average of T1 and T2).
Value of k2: 1.51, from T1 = 31.3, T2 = 33.1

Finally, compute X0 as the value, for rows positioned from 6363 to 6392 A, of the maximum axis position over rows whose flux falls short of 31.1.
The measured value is 6390.78 A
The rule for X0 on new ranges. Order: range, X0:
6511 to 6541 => 6533.62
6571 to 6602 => 6600.15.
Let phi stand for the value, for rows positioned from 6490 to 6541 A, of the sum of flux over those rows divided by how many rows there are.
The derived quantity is 30.9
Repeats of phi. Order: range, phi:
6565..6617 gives 30.9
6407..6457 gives 30.5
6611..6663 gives 31.5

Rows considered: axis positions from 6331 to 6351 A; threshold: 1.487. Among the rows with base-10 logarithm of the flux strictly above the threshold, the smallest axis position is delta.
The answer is 6332.19 A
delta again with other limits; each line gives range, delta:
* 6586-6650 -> 6588.01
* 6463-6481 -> 6476.70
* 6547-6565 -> 6548.68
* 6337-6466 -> 6338.03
